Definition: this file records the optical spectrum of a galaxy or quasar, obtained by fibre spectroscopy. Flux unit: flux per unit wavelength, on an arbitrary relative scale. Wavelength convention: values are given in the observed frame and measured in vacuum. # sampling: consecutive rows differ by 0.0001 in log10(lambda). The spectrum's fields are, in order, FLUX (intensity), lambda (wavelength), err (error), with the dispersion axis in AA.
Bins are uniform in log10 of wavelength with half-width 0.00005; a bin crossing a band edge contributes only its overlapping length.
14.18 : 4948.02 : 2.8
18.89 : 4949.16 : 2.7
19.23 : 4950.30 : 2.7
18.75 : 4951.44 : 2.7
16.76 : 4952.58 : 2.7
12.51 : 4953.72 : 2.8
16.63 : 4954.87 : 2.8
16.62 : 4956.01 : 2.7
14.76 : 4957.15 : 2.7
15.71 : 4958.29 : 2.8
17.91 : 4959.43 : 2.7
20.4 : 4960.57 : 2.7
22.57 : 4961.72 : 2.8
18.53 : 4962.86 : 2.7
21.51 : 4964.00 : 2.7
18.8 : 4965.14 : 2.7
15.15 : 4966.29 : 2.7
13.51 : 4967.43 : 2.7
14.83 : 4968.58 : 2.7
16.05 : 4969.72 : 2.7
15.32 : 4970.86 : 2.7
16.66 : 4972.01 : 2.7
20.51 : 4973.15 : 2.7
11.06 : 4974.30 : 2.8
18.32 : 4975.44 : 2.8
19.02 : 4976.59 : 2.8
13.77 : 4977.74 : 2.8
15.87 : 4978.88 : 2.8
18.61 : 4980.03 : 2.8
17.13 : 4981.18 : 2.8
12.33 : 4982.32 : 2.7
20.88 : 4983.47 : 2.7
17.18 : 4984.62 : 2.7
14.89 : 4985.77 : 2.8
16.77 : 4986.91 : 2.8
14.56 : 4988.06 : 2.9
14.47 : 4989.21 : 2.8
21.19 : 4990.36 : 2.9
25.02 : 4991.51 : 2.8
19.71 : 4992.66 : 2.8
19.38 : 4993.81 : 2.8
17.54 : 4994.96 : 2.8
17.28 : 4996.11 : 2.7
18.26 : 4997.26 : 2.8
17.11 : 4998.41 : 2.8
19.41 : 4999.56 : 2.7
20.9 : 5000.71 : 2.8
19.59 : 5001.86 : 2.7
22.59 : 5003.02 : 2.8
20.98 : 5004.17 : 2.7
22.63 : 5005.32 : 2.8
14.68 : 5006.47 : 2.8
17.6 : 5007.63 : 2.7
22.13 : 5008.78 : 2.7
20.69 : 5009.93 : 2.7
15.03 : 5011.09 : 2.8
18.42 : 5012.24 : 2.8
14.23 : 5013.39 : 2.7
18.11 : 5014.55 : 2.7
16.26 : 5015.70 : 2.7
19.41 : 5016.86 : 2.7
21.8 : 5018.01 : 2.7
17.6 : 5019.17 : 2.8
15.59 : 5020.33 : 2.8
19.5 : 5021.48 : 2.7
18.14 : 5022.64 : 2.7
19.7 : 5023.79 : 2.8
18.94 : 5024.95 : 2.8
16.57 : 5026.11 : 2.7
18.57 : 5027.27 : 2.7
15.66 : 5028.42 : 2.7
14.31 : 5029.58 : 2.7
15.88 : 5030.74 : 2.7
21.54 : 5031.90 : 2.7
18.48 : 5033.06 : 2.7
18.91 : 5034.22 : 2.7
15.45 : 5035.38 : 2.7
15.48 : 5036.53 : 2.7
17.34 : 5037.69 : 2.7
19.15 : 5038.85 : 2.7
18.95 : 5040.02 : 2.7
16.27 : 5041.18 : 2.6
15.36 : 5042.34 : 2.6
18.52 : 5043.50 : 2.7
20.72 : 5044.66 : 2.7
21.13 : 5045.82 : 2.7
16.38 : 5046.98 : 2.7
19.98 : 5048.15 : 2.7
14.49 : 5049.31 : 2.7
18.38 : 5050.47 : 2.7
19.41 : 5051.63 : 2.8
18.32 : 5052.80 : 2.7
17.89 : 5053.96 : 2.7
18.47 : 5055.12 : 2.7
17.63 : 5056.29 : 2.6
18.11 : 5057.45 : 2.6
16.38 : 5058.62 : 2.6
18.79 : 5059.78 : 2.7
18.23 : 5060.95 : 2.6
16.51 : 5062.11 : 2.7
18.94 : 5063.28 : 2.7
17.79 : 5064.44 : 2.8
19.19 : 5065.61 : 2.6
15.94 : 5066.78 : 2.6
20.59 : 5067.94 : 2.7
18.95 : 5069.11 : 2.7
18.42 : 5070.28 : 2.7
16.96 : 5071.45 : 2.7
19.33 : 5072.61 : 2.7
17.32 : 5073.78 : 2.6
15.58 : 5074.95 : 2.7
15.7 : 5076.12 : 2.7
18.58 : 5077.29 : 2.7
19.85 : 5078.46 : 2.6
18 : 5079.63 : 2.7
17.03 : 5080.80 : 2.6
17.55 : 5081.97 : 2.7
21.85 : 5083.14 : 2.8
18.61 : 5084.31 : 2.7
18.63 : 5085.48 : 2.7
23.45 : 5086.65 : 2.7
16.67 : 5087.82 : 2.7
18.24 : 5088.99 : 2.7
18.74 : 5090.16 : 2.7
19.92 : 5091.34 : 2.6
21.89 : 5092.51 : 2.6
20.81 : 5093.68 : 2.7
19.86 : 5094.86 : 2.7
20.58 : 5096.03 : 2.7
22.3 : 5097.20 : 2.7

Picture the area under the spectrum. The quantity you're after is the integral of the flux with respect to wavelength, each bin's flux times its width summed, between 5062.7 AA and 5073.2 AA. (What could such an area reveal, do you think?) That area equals 194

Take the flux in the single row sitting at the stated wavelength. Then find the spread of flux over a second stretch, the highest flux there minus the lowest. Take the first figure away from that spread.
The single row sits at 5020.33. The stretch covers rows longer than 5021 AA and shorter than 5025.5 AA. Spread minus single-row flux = -14.0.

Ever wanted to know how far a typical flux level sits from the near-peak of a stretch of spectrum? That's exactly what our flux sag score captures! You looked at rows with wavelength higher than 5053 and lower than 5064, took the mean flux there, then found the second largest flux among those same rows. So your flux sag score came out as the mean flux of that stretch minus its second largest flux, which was -0.9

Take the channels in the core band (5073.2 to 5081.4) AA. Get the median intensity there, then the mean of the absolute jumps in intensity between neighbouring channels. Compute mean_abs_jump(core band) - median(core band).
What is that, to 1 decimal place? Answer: -15.8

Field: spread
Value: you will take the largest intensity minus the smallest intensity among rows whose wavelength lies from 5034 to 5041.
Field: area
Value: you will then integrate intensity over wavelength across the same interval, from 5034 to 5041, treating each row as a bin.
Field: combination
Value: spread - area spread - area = -118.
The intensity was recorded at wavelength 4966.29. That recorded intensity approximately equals 15.15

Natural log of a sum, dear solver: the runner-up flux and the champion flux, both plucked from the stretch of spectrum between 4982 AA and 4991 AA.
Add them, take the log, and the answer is 3.74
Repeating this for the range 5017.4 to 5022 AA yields 3.72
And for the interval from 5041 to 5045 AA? 3.67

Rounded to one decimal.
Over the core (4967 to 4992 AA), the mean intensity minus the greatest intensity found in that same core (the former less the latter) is -8.3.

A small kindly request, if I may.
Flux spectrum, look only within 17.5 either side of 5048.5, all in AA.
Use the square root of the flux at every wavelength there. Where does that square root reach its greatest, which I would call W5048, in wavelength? 5031.90 AA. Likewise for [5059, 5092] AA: 5086.65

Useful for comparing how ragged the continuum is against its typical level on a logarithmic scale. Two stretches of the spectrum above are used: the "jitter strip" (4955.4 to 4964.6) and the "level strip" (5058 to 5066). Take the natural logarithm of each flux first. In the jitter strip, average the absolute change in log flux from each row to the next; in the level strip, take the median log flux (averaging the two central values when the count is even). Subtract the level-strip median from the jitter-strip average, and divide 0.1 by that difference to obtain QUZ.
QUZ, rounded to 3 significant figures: -0.0360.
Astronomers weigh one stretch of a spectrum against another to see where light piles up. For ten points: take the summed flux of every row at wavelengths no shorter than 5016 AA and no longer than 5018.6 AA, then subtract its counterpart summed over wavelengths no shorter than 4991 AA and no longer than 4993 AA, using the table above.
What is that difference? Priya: -3.5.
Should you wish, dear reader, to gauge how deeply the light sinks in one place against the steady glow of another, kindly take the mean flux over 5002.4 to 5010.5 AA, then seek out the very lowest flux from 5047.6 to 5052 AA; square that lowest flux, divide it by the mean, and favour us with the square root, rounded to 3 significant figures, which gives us 3.23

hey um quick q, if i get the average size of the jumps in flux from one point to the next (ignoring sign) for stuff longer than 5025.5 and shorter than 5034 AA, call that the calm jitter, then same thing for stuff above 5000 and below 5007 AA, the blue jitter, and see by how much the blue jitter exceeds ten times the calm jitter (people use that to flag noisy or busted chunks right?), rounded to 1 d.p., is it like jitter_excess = -24.5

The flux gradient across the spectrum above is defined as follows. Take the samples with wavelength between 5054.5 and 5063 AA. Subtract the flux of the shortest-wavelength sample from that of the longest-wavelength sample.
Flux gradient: -2.0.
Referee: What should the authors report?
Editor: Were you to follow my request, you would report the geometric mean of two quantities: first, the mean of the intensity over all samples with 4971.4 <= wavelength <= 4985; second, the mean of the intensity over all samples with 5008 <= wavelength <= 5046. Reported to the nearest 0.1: 17.4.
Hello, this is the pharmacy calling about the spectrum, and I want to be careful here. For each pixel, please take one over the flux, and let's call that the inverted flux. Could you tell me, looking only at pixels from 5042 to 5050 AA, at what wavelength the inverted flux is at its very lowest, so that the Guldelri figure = 5045.82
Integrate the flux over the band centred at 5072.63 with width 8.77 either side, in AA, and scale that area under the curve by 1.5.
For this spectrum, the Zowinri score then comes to 472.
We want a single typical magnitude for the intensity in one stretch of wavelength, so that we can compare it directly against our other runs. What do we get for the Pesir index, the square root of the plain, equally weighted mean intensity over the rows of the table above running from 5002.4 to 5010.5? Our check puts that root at 4.49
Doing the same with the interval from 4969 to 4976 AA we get 4.04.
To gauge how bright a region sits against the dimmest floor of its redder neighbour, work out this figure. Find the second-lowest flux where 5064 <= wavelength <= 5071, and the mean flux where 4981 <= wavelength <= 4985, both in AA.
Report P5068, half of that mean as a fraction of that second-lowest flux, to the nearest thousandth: 0.474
